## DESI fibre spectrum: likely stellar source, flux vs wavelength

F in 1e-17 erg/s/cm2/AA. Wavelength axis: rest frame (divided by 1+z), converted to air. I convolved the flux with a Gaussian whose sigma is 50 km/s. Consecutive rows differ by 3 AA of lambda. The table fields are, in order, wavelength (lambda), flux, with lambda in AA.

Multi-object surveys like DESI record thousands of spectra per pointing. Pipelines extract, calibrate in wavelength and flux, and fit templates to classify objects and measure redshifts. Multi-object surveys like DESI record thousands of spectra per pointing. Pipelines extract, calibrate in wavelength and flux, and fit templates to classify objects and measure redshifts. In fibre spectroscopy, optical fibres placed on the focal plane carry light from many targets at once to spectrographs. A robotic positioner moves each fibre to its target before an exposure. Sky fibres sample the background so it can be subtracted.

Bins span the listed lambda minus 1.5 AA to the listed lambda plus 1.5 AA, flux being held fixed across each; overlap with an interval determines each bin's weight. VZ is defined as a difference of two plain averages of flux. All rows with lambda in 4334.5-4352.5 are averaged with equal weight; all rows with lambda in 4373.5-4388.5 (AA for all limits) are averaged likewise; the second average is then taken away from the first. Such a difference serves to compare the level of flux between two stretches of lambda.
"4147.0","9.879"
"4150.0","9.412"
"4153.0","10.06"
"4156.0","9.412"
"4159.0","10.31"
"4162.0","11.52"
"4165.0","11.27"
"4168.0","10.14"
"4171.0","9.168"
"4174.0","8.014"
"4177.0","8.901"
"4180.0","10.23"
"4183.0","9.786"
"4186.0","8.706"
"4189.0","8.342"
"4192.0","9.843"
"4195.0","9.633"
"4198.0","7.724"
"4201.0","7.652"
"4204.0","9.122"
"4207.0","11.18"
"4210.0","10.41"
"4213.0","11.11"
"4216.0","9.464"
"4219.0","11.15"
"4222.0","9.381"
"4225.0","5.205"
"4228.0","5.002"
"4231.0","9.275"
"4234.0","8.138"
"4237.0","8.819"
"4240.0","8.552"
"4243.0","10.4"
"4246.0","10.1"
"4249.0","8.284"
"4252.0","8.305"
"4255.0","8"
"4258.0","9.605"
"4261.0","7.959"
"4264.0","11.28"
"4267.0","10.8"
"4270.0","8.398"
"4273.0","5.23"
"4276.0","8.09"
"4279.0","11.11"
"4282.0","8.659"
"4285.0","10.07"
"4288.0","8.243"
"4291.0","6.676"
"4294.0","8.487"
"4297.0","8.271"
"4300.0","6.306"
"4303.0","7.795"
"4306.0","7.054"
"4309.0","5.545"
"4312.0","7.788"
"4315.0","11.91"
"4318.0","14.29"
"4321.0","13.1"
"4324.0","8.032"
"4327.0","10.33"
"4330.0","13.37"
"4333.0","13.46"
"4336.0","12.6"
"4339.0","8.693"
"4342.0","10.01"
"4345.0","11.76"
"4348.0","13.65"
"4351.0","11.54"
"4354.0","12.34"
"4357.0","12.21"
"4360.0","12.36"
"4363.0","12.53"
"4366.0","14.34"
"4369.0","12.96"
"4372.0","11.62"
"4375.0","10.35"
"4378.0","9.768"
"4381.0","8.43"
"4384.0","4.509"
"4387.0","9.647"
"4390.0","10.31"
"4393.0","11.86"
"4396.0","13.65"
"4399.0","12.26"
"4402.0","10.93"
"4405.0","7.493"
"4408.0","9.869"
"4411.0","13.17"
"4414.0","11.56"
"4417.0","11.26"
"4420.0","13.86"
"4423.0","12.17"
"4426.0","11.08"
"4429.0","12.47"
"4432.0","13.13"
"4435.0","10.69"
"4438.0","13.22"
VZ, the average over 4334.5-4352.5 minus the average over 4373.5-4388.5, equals 2.8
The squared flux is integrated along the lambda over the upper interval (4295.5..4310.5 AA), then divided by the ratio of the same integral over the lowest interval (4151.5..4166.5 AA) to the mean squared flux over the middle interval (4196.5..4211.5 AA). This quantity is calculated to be 39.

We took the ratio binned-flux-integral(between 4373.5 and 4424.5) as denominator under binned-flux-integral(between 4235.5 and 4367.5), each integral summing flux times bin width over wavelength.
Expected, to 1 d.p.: 2.4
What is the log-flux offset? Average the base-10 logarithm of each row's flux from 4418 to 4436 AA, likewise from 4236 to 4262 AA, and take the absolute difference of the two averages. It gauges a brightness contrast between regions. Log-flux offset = 0.14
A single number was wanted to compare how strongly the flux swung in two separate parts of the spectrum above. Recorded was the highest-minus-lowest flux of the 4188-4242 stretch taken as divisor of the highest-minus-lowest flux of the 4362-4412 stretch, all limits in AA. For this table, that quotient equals 1.59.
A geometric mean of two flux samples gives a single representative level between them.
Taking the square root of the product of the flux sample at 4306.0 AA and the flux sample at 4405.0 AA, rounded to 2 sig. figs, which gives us 7.3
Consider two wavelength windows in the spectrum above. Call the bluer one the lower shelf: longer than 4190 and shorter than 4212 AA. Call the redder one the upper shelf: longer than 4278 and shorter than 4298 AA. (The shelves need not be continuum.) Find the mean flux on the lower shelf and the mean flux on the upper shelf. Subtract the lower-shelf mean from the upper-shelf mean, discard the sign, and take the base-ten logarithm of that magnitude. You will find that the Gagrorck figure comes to -0.2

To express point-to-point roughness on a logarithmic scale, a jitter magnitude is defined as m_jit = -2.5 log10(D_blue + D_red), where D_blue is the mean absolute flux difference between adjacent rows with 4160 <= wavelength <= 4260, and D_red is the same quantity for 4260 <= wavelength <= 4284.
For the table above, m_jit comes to -1.43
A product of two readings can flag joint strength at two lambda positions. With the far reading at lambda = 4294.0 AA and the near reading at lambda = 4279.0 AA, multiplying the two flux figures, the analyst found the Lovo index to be 94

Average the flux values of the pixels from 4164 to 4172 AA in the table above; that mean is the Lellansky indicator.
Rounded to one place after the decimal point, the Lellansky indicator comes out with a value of 10.2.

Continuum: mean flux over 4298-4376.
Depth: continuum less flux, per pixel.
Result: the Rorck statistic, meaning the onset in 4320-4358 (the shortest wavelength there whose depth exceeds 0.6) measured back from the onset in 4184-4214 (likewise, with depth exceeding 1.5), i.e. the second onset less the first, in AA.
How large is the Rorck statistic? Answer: -138 AA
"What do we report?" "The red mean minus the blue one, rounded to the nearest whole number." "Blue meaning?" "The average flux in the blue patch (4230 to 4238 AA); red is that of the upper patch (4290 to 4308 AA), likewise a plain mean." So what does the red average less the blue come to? -1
